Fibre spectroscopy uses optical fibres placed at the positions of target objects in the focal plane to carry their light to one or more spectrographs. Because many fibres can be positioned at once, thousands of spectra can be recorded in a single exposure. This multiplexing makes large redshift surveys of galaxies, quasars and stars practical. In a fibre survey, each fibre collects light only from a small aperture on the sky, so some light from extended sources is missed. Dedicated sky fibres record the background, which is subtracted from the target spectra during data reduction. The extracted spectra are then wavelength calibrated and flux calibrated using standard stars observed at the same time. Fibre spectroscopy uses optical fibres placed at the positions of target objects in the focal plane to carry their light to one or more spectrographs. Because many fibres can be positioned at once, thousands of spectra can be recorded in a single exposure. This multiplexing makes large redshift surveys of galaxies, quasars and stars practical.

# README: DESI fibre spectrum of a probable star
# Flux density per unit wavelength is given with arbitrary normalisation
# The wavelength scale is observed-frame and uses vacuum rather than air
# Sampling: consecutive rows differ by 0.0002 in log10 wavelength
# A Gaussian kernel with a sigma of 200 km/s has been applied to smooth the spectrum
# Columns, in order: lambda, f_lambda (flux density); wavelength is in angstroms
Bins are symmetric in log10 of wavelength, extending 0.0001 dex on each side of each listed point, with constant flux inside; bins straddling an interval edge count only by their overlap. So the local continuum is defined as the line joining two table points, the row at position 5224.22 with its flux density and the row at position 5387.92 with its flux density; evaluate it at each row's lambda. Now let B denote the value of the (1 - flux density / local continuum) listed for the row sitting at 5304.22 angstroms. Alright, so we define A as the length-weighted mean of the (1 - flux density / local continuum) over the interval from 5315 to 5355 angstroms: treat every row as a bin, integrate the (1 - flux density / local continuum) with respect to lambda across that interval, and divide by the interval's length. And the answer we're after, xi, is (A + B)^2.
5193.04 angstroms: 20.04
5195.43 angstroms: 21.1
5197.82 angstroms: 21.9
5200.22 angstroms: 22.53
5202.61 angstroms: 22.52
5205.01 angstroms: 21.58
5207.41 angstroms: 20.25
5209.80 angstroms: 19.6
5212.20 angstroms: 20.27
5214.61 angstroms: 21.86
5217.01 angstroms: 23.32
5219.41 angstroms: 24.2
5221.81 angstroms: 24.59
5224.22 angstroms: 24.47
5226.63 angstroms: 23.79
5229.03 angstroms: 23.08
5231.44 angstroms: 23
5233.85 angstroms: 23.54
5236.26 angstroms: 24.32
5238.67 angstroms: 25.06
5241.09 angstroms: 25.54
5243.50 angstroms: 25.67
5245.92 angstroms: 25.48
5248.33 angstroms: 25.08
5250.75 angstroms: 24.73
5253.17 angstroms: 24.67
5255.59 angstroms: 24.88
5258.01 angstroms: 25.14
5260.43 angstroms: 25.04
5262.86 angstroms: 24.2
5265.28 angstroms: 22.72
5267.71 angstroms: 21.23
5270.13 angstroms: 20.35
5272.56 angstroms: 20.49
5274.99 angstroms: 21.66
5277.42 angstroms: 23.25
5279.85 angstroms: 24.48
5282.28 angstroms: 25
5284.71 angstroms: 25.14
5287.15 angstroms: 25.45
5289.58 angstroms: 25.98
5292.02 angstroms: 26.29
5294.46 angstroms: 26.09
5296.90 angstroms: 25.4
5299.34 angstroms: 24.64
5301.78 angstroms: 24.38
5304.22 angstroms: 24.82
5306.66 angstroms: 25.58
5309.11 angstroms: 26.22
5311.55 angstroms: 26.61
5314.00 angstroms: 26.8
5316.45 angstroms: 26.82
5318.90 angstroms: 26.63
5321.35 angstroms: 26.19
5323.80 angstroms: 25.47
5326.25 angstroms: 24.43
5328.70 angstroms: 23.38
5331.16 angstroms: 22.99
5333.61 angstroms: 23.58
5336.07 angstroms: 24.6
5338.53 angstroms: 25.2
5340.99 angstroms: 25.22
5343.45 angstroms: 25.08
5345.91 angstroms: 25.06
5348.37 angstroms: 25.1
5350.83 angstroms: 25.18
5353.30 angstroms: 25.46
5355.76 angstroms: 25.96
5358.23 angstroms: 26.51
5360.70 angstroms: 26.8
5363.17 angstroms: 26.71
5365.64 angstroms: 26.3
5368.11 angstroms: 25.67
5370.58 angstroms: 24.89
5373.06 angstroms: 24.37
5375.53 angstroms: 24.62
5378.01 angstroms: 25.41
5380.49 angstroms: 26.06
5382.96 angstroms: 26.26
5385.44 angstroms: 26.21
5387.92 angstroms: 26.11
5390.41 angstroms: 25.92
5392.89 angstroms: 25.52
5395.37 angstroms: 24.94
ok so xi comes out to 0.001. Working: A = 0.021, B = 0.02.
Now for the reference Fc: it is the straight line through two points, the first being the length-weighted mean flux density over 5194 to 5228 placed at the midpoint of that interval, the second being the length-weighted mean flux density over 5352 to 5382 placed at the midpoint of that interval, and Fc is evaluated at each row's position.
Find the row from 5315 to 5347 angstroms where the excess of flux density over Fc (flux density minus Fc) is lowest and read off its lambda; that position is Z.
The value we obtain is 5331.16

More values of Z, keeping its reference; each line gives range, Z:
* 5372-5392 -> 5373.06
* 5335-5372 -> 5370.58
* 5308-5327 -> 5326.25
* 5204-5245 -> 5209.80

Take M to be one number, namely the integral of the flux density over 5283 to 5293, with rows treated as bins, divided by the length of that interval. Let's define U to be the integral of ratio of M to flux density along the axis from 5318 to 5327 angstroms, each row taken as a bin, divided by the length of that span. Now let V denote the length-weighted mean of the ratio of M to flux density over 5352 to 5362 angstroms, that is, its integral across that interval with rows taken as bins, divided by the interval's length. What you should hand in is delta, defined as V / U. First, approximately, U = 1.00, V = 0.98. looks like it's 0.981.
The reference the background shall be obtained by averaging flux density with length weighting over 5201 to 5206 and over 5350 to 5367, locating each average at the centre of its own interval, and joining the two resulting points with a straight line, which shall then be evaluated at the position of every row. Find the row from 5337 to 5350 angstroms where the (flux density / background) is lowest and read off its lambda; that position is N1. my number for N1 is 5348.37 angstroms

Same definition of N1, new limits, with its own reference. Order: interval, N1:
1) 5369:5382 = 5373.06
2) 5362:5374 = 5373.06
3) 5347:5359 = 5348.37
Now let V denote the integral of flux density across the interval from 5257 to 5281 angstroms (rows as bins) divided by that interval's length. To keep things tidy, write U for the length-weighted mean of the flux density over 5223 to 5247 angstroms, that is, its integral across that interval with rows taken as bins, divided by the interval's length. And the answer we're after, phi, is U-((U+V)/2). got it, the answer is 0.8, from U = 24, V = 22.8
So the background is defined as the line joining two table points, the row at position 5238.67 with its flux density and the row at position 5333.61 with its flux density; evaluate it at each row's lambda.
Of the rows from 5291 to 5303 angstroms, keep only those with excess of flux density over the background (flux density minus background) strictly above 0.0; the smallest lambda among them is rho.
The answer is 5292.02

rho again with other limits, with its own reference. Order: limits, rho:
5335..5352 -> 5336.07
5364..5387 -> 5365.64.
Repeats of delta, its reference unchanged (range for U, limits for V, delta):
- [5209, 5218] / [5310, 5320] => 0.794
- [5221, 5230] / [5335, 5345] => 0.957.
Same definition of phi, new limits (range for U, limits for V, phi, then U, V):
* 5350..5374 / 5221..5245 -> 0.7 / 26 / 24.3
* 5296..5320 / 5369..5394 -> 0.1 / 26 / 25.5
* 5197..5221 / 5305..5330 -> -2.0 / 22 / 25.8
